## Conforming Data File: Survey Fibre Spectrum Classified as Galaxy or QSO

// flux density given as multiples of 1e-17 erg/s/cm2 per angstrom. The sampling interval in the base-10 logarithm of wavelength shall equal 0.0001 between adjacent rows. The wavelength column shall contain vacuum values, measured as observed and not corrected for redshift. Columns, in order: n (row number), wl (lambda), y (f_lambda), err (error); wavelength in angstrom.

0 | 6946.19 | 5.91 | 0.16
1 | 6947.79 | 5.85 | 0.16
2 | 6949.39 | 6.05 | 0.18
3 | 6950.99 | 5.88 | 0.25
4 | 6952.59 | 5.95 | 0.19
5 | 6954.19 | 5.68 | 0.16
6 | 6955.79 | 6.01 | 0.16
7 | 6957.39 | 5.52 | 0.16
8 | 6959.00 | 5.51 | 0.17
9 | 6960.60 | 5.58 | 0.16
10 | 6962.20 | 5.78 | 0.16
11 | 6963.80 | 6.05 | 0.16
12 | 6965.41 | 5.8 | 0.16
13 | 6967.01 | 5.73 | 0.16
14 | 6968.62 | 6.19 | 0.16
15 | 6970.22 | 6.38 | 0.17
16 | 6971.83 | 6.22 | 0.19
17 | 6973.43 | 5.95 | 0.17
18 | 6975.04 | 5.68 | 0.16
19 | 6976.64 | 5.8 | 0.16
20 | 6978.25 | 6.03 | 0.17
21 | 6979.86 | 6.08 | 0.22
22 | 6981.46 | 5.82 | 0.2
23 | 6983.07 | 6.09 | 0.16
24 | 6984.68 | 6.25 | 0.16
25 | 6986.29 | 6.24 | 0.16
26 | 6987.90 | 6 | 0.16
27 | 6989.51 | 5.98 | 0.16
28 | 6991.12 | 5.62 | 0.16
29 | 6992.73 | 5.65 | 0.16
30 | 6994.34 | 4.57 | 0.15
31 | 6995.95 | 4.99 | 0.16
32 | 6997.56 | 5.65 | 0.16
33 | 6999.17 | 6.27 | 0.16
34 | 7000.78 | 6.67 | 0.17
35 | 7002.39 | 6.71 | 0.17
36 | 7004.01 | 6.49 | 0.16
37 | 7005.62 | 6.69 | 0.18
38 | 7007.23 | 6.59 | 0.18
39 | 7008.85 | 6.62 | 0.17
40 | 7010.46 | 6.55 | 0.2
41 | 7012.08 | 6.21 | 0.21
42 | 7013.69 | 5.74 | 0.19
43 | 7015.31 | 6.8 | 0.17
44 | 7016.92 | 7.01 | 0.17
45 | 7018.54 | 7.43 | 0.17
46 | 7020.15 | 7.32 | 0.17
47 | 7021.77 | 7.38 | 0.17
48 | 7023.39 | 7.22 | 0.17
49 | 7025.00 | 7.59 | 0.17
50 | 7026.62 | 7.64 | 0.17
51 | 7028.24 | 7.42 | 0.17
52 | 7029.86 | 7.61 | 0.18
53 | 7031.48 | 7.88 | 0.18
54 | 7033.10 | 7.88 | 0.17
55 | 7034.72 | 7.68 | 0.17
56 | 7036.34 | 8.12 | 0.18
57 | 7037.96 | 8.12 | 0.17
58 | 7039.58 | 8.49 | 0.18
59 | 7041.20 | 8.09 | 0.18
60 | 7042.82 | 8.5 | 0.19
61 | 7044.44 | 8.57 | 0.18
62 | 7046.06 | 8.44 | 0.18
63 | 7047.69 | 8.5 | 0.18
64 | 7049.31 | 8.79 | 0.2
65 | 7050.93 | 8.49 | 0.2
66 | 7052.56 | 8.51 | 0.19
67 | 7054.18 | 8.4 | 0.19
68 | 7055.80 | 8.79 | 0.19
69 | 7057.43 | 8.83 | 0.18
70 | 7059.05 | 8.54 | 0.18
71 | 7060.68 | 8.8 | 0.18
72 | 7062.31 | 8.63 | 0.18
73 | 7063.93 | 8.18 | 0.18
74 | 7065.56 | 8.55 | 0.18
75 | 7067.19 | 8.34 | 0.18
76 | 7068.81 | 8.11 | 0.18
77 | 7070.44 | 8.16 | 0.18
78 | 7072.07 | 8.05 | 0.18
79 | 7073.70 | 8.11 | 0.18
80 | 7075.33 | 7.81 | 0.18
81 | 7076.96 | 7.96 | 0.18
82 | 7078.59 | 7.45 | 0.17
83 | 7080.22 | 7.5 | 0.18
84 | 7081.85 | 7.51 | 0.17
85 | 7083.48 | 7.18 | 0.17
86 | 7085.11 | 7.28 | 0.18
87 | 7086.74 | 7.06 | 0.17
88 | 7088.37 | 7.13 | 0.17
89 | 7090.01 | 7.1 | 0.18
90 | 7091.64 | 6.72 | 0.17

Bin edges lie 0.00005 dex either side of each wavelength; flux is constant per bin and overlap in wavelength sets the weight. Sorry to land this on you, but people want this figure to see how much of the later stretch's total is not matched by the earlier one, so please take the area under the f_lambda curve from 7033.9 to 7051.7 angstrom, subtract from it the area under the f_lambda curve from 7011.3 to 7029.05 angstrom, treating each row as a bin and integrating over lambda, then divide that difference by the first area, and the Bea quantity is 0.16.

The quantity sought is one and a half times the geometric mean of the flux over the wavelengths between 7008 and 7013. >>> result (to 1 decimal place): 9.7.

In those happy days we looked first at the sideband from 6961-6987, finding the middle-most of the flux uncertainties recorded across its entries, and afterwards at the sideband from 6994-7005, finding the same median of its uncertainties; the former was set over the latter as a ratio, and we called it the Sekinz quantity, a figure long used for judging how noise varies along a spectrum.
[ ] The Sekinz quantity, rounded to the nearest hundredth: 1.00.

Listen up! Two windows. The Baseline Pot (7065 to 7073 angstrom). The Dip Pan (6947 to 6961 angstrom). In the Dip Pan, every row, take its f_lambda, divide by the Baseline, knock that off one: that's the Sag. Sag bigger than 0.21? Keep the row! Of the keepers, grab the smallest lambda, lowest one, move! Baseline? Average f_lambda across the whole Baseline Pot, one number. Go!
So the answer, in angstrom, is 6947.79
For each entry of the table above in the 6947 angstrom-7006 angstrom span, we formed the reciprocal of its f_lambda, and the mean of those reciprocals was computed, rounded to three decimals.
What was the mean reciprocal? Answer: 0.170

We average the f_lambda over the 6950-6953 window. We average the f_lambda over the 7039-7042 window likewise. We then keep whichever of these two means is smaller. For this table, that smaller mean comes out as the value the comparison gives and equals 5.92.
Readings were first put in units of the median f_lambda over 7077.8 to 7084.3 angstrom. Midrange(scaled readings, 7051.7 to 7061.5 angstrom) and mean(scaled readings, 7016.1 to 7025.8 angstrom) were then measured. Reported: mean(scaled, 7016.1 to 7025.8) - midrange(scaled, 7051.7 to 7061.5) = -0.17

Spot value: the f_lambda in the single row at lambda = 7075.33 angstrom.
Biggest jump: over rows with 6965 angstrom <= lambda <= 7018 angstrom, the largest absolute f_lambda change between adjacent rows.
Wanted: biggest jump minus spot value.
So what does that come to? -6.7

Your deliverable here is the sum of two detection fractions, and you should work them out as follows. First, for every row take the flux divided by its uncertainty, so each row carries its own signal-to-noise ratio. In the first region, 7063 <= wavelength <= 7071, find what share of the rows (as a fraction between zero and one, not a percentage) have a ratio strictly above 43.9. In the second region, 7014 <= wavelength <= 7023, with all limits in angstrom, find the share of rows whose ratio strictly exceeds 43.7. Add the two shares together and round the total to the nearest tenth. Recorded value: 1.2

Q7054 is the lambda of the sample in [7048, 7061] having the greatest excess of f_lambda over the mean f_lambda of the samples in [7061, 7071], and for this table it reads 7057.43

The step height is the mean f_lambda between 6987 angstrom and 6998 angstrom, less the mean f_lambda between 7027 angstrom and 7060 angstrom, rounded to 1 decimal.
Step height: -2.8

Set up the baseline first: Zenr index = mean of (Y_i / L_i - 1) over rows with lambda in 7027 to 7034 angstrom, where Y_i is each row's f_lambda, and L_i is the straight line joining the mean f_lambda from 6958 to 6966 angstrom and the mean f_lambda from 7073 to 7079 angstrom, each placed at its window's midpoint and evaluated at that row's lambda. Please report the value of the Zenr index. 0.10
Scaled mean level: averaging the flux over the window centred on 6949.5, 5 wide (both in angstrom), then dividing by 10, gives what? 0.59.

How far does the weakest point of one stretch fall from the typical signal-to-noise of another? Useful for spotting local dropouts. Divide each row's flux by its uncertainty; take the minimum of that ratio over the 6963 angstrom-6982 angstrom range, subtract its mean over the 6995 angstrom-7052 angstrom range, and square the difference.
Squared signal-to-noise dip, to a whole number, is 192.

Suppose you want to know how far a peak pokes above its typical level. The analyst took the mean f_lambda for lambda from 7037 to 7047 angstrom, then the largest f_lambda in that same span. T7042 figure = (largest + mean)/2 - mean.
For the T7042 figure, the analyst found 0.10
